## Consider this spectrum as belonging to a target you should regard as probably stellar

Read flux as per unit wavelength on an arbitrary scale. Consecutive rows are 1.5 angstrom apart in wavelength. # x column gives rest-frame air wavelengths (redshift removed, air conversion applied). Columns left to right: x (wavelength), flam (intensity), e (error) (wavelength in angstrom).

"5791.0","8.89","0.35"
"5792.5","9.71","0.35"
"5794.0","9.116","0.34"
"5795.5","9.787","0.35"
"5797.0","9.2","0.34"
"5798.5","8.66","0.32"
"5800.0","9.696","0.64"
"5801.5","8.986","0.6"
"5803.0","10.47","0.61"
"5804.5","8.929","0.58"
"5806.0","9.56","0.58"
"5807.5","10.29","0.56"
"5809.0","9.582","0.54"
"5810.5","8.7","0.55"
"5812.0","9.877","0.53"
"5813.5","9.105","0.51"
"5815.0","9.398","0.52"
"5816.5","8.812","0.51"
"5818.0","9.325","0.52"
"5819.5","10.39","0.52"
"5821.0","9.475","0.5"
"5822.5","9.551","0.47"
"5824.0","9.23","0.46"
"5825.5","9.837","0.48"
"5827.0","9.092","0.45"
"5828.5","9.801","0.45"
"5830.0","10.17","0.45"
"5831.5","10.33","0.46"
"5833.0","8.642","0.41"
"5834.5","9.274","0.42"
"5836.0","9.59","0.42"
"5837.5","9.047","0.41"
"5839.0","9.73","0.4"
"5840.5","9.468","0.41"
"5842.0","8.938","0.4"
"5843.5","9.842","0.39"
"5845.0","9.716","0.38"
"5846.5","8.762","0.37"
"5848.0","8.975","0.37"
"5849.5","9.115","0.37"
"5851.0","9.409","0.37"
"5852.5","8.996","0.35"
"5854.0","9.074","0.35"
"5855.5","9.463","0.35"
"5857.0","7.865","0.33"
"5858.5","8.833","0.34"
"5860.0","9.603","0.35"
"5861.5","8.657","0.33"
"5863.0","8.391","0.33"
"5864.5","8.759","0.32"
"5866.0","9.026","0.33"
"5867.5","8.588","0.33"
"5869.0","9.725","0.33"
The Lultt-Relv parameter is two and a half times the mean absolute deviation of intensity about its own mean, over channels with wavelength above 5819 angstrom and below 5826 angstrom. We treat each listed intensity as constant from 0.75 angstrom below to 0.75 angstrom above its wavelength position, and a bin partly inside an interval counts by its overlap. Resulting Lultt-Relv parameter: 0.83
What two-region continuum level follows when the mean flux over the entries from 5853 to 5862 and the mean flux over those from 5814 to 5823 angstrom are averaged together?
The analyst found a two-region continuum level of 9.20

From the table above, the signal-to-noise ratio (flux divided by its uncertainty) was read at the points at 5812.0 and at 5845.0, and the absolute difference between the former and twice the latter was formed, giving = 32.5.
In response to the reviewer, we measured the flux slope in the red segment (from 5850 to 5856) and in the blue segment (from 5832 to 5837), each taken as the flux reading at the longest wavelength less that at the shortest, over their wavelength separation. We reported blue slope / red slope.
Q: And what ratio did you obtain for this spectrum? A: 26.3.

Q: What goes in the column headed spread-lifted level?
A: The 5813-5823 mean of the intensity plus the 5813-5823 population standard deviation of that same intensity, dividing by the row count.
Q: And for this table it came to 9.9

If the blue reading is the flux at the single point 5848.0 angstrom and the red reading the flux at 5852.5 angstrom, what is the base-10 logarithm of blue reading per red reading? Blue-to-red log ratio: 0.00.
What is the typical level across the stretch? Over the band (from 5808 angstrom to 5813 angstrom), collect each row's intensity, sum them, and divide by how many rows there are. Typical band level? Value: 9.4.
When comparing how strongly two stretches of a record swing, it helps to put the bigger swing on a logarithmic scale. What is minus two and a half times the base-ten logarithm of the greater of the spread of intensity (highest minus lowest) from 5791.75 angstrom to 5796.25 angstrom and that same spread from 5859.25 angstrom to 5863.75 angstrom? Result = -0.21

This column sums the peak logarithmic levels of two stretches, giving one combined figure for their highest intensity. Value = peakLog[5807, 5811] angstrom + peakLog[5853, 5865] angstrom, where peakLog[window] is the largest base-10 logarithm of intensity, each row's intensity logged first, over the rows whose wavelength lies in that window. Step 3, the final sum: 1.99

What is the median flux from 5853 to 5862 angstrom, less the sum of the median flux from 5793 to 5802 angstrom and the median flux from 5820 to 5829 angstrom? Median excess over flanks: -9.7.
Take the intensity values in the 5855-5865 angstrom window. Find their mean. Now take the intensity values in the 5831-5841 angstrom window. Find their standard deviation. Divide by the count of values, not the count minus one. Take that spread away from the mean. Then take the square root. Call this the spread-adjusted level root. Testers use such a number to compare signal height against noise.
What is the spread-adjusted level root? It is 2.88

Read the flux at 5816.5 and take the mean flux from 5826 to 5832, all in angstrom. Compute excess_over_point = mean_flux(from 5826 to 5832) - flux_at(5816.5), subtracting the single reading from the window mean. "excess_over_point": 1.0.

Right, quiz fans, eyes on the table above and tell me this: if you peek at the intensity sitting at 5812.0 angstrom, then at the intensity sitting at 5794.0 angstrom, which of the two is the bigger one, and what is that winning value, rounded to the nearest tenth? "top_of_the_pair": 9.9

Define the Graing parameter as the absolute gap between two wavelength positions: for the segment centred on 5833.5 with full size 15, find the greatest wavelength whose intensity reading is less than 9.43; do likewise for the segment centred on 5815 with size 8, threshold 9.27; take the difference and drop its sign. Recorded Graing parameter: 21.0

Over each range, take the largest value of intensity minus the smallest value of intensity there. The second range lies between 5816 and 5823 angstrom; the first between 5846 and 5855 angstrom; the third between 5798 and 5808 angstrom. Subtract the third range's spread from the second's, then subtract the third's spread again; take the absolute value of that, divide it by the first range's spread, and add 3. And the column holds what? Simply 6.2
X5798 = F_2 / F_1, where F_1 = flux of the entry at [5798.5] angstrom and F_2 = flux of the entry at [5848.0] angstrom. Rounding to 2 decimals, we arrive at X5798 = 1.04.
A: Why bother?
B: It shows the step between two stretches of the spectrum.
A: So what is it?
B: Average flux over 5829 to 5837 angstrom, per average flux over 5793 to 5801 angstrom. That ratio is 1.03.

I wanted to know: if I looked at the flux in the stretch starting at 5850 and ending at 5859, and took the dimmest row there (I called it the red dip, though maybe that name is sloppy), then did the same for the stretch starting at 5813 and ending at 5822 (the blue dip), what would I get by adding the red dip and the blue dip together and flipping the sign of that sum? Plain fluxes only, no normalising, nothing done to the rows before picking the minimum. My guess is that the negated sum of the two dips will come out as -16.7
